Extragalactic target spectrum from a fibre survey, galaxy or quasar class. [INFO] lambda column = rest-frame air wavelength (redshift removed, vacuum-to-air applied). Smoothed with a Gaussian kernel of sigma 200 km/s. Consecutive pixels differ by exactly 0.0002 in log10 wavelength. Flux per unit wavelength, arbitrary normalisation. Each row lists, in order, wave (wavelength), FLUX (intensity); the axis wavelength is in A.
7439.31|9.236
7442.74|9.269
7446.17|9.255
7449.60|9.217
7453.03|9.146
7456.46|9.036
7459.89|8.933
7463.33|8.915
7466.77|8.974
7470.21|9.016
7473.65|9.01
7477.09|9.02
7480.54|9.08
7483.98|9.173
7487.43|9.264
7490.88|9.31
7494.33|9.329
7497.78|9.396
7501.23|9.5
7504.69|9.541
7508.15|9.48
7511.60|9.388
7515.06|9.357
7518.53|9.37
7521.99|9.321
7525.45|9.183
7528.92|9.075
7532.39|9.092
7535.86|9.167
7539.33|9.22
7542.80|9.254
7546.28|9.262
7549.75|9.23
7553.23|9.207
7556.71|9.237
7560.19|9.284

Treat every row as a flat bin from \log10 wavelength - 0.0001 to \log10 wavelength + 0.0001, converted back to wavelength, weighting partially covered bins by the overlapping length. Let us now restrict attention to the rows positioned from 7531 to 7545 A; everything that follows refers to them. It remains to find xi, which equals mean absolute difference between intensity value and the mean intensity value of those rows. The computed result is 0.05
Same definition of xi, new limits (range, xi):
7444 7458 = 0.07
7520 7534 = 0.08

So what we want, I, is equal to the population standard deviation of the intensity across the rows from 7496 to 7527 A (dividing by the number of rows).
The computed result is 0.101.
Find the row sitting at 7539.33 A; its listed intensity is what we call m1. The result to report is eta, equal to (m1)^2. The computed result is 85.0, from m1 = 9.22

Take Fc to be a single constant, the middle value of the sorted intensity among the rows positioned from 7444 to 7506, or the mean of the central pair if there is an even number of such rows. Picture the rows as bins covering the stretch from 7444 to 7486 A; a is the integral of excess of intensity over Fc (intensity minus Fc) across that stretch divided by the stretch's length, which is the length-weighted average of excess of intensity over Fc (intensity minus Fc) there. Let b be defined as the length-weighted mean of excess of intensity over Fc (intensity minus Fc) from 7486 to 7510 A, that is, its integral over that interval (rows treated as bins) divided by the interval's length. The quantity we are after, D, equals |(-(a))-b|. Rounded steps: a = -0.091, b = 0.25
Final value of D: 0.15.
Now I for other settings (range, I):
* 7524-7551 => 0.066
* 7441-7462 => 0.122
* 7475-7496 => 0.116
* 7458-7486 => 0.077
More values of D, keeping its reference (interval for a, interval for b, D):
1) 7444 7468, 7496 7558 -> 0.05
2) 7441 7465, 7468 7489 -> 0.12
